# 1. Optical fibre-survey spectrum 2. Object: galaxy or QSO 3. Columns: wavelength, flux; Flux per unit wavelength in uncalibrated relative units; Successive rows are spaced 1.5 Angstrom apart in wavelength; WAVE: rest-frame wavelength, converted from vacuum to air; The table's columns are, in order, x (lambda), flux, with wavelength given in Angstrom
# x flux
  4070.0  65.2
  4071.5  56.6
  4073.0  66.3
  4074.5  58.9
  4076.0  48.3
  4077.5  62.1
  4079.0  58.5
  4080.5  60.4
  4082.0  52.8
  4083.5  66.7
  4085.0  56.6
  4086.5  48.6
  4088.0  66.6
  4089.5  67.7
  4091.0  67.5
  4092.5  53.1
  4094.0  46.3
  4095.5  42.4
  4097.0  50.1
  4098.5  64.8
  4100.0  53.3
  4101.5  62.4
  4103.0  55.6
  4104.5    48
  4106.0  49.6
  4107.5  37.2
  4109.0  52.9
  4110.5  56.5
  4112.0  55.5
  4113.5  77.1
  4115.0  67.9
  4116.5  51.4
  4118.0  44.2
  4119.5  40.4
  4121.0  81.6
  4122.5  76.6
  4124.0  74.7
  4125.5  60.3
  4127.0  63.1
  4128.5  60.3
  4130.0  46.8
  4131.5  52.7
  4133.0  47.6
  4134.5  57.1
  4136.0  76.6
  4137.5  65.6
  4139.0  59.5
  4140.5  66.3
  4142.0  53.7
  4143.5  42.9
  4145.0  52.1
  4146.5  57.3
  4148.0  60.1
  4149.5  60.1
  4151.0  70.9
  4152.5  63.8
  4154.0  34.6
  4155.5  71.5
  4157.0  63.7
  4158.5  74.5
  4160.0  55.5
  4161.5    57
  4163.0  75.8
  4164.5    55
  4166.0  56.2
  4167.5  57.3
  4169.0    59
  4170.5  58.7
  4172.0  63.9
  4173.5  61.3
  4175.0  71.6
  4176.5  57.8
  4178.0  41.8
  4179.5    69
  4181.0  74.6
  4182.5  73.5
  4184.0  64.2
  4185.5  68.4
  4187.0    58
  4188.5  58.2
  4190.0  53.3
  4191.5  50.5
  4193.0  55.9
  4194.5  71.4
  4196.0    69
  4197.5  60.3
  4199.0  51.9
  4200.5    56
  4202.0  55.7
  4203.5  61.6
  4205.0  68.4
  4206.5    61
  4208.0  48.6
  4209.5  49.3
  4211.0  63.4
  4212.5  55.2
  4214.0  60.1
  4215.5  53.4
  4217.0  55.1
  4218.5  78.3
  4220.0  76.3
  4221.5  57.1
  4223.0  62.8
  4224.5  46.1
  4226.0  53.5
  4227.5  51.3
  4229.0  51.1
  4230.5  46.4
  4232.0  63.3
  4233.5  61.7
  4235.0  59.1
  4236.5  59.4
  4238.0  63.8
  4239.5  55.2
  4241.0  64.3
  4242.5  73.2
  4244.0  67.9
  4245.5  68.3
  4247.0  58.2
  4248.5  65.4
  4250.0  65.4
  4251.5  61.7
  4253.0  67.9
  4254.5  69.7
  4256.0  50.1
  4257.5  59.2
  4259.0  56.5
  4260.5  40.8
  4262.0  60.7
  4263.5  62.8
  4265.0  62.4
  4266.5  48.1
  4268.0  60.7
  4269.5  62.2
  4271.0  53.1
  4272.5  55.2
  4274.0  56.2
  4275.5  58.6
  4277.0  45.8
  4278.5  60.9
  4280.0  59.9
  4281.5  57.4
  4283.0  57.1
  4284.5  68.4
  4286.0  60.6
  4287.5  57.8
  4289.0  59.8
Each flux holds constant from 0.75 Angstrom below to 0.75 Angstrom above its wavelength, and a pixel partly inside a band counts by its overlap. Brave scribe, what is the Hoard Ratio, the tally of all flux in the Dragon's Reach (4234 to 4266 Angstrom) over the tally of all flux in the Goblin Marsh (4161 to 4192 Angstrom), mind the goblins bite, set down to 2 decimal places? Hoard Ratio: 1.01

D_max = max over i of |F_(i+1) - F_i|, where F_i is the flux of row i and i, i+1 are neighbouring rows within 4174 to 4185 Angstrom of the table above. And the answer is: 27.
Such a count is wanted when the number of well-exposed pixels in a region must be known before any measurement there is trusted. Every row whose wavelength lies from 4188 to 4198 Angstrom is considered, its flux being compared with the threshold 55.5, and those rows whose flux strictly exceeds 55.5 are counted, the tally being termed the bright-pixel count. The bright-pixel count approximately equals 5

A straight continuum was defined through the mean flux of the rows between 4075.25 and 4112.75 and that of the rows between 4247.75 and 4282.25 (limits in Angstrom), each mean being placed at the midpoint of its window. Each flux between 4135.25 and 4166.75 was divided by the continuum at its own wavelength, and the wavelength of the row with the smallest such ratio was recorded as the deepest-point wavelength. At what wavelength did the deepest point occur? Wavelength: 4154.0 Angstrom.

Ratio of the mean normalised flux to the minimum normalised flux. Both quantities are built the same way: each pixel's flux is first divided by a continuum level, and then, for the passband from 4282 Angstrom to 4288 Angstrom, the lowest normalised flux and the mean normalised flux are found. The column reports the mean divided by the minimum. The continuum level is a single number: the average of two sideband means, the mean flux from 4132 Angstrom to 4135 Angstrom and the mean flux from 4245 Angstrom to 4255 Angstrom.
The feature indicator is 1.07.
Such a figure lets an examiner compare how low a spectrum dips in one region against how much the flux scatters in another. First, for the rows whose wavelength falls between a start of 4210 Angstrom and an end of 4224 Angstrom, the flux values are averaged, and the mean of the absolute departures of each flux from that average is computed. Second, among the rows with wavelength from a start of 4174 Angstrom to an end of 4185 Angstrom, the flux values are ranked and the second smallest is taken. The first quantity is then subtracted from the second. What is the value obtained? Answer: 50.9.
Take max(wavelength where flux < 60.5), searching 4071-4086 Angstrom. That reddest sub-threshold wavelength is 4085.0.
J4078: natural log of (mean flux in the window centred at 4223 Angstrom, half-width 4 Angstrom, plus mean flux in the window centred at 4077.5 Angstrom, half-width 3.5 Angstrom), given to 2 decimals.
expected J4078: 4.76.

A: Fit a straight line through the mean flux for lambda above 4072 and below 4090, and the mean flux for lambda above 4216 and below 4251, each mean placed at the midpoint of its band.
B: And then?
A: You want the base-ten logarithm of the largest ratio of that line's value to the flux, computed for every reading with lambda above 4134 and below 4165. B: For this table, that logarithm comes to 0.24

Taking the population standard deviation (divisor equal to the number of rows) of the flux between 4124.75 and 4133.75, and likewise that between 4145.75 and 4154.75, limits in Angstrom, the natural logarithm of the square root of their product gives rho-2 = 2.1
